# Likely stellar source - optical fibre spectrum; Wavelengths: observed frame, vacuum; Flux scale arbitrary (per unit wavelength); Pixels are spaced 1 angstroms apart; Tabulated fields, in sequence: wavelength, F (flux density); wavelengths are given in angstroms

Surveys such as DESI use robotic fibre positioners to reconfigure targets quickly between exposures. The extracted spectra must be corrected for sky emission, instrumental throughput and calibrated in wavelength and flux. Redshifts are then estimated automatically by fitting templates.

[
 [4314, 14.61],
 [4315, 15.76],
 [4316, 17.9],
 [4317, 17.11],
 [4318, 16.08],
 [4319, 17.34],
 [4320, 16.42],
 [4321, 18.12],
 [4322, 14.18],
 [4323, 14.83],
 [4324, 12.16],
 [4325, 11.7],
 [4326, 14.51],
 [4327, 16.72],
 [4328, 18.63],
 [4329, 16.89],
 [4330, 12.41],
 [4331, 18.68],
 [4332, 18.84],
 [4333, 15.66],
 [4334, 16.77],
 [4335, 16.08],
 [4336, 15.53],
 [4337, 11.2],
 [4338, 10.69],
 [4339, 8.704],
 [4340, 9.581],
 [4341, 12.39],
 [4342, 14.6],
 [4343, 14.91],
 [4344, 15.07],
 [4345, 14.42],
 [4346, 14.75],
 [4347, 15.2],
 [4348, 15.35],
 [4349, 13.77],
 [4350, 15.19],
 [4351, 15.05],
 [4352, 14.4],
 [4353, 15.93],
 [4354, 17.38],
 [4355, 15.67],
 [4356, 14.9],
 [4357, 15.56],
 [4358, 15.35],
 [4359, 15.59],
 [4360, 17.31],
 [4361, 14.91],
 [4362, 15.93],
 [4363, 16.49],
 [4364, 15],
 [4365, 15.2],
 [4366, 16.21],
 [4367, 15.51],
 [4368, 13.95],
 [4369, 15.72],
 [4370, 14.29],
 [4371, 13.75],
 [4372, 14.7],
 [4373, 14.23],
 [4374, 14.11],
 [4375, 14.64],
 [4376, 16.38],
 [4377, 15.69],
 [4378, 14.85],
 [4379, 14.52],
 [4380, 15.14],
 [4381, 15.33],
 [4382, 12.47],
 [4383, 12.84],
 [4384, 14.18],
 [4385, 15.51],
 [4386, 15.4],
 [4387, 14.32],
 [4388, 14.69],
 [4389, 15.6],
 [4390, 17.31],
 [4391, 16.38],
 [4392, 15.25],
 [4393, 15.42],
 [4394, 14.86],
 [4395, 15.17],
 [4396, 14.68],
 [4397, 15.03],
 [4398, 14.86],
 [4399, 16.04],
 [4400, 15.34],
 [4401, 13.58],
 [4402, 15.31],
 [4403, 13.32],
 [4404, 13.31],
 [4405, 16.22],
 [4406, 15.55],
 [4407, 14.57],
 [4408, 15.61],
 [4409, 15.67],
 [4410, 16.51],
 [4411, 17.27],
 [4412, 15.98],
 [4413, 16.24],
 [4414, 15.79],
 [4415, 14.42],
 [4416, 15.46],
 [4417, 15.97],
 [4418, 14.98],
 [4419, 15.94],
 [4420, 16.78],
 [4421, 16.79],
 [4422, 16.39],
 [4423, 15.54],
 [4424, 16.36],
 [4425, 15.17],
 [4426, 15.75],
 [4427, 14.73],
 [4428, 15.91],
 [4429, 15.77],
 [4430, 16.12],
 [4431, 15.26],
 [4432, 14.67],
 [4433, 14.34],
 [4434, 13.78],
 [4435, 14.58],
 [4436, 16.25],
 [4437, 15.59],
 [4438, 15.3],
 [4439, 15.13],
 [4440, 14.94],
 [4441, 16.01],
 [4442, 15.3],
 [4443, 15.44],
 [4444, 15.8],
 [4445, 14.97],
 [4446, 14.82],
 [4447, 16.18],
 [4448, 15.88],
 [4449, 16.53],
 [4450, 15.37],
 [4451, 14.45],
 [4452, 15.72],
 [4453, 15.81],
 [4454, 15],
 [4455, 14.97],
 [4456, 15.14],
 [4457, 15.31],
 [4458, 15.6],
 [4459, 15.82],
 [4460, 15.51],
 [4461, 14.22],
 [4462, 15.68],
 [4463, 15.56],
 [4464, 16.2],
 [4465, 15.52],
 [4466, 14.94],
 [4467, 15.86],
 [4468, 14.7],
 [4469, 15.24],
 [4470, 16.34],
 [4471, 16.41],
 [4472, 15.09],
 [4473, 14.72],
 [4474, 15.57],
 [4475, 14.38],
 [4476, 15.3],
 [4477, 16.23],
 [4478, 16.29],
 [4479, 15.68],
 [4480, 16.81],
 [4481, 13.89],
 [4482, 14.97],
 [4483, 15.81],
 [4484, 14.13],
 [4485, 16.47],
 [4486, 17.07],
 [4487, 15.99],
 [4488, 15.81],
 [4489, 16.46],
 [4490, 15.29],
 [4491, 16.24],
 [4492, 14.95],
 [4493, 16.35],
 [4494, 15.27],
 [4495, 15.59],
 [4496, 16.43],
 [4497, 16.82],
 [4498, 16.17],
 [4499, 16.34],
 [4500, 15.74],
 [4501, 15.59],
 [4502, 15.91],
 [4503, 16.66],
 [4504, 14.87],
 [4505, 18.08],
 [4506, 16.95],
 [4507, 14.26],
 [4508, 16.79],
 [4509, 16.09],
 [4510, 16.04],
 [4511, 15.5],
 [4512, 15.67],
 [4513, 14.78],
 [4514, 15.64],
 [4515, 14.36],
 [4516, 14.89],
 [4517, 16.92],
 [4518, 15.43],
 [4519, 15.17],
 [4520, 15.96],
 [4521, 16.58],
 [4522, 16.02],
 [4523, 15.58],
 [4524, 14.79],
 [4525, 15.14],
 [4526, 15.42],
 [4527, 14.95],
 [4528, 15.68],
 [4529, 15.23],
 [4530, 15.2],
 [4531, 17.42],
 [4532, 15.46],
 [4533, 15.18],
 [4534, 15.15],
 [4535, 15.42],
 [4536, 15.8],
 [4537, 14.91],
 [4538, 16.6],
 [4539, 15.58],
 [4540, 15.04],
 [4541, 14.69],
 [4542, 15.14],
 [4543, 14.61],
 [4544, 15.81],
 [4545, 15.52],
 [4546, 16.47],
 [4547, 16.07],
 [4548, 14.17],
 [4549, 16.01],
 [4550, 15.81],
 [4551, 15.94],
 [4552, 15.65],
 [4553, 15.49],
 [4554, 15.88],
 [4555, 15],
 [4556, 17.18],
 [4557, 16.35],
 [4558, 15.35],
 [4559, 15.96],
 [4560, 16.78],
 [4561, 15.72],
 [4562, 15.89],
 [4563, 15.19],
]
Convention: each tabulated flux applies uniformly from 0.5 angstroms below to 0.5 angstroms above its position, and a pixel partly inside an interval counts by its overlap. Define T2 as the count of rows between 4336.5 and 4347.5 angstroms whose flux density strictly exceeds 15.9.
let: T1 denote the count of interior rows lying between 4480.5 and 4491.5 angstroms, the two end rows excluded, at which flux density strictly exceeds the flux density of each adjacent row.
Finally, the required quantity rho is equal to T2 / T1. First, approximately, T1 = 3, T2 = 0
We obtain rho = 0.0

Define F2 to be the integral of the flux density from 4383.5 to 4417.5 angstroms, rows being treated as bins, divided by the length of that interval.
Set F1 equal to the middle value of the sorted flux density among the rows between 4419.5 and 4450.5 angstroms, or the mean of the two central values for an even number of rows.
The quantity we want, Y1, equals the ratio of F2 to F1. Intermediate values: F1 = 15.5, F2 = 15.3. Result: 0.99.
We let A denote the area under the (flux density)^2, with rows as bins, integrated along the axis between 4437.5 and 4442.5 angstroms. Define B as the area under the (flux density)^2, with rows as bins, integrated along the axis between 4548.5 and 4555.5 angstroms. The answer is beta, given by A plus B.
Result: 2899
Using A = 1177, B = 1722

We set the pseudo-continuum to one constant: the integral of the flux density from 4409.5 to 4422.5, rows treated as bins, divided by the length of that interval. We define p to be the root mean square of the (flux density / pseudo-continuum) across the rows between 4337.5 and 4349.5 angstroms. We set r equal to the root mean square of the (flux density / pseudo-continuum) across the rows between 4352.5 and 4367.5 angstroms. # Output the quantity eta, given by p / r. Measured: 0.85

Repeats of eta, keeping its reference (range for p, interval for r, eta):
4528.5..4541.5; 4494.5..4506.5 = 0.95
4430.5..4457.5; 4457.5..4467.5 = 0.99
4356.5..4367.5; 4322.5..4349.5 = 1.07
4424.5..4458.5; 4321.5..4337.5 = 0.99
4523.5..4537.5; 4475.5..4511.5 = 0.97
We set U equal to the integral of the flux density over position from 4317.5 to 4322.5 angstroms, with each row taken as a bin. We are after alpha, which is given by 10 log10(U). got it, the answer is 19.1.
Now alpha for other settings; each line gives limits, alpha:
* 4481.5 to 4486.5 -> 18.9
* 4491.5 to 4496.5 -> 19.0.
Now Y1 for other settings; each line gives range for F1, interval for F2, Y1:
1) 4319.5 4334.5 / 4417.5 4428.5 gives 0.97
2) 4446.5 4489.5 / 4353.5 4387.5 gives 0.97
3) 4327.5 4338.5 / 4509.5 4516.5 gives 0.95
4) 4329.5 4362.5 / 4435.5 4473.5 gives 1.02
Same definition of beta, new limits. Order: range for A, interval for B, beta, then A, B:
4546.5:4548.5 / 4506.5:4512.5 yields 1946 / 459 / 1487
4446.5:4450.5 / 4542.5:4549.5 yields 2714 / 1023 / 1691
